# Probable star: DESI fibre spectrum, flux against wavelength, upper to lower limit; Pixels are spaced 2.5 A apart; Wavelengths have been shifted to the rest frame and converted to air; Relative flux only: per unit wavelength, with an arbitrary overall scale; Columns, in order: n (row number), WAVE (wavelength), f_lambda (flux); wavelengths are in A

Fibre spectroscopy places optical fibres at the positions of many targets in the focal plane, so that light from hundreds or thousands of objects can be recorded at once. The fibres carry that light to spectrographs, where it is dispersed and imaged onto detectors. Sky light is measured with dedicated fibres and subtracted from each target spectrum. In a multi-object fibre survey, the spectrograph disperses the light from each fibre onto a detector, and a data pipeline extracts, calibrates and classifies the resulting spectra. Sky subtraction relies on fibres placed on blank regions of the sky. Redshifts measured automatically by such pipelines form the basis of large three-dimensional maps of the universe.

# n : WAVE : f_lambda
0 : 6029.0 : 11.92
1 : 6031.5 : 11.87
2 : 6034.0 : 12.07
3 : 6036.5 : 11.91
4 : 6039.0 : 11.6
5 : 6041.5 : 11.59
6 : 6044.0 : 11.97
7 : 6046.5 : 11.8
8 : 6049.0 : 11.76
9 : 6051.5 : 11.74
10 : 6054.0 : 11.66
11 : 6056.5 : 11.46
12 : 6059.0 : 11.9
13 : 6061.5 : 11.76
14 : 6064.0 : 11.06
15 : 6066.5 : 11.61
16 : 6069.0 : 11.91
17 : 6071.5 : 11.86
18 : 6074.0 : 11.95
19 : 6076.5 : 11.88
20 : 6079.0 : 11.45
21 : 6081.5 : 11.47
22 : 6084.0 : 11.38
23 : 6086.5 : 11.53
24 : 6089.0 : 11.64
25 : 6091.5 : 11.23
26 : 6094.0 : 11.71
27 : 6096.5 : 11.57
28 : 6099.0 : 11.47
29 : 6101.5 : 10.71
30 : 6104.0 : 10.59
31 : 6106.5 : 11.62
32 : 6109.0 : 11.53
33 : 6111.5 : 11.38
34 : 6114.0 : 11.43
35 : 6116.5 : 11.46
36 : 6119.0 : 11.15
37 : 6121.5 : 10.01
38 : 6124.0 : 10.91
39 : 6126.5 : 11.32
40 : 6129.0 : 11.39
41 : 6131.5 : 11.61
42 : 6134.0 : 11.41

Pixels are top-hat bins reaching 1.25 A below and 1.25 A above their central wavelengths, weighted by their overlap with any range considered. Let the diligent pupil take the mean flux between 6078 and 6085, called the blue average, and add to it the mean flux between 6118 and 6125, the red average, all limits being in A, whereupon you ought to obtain 22.1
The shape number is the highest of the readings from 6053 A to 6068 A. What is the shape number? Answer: 11.9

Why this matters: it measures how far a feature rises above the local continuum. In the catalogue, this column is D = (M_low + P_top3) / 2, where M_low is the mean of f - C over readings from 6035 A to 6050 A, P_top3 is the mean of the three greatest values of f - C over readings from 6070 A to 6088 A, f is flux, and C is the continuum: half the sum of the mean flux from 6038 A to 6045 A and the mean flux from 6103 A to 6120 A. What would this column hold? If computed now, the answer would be 0.32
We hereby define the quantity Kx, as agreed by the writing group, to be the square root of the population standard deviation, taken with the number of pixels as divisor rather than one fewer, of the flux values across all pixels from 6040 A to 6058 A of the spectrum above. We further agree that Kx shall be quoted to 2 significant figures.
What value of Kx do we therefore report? 0.39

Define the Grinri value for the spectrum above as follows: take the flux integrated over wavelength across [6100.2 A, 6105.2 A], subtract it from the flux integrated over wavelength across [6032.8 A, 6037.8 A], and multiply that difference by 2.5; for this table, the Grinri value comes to 17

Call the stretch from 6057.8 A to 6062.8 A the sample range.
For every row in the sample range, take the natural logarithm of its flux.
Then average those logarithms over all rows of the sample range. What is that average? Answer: 2.47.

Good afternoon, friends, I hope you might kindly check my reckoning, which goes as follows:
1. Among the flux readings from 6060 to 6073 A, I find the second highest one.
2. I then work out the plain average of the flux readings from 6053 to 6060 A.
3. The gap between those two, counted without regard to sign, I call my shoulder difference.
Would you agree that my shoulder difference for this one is 0.2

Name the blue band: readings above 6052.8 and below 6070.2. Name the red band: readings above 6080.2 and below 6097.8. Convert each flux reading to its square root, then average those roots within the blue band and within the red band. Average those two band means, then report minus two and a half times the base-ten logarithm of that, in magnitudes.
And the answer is -1.33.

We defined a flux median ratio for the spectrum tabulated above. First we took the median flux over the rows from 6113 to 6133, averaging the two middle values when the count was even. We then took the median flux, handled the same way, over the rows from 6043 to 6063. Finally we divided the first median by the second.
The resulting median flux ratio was 0.966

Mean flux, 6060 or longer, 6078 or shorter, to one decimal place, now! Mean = 11.7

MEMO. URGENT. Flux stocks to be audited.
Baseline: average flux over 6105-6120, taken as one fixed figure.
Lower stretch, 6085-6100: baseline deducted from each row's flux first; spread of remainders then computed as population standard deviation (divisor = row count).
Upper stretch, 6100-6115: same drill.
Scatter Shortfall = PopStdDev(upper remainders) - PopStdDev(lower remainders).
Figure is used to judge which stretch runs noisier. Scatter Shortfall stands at 0.25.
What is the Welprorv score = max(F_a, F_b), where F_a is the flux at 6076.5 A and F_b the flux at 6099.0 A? 11.9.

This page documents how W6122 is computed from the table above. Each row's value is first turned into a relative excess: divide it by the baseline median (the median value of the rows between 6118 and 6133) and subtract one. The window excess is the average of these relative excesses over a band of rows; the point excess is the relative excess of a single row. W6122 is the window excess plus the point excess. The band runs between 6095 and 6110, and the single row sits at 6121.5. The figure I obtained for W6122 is -0.11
